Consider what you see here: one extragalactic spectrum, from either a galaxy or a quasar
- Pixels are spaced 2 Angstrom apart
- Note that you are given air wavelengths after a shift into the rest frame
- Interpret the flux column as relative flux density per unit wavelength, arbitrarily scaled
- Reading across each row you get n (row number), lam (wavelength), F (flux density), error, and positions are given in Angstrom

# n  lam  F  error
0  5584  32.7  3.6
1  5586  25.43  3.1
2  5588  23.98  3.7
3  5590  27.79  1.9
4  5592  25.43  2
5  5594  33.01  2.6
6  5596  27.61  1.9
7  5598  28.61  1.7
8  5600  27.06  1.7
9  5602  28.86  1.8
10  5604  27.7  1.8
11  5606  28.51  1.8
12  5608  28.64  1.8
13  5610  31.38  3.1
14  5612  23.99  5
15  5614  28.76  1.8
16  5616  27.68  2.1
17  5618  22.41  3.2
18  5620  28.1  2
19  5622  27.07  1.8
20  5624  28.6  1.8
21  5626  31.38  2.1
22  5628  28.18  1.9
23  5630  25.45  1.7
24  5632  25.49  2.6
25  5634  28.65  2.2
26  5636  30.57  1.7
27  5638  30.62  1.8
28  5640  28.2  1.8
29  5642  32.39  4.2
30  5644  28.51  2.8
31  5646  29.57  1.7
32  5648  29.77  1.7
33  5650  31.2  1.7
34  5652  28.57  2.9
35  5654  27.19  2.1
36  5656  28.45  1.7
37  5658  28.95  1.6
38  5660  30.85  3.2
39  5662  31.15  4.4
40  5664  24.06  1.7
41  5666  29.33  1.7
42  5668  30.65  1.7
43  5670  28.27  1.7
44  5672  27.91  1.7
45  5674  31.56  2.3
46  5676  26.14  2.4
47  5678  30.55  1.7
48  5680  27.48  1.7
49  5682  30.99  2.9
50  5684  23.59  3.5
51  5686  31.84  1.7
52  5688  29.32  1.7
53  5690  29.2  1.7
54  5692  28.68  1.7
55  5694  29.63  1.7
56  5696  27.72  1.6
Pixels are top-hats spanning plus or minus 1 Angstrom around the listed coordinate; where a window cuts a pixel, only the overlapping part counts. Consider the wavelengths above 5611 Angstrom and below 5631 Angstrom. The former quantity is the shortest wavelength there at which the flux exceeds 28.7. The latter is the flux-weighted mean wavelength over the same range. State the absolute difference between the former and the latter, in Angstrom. 7.2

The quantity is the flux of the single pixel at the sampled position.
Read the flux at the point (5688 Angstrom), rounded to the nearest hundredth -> 29.32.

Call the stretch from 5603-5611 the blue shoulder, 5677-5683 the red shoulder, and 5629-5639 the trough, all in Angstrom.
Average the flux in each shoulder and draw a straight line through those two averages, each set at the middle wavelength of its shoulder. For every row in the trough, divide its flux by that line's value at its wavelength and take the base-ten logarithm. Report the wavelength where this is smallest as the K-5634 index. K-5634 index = 5630 Angstrom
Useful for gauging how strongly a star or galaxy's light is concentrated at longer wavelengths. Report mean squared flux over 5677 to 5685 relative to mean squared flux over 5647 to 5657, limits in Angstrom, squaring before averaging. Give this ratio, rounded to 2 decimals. 0.95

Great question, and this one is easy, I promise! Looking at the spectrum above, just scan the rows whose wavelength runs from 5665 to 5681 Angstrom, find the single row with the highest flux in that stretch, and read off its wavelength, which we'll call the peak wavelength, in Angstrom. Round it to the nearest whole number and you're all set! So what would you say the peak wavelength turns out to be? 5674 Angstrom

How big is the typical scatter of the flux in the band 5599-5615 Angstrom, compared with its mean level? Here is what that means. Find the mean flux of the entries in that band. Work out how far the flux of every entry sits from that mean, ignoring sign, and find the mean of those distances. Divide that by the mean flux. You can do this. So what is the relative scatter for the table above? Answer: 0.050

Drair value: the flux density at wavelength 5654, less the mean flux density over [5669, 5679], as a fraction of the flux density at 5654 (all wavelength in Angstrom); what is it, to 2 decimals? -0.06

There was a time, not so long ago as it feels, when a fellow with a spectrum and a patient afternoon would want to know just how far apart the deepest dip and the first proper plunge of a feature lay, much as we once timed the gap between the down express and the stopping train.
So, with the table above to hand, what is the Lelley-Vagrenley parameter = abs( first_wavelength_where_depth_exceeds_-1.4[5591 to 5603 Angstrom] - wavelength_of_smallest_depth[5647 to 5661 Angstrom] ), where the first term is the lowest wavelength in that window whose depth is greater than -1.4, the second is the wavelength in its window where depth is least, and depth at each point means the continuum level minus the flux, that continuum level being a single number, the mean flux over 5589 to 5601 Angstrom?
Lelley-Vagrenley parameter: 58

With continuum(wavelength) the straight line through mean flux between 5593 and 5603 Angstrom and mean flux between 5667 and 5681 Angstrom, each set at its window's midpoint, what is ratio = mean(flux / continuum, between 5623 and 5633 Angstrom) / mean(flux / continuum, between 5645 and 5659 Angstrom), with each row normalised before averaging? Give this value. 0.96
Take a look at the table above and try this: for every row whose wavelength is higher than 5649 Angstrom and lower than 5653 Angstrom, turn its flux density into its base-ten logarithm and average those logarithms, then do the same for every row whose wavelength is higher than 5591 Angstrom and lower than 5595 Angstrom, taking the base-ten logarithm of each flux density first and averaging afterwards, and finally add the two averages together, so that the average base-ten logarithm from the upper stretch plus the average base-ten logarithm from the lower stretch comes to 2.94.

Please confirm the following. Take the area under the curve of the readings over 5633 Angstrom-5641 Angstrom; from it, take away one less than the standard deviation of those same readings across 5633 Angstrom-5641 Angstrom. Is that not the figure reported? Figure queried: 236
